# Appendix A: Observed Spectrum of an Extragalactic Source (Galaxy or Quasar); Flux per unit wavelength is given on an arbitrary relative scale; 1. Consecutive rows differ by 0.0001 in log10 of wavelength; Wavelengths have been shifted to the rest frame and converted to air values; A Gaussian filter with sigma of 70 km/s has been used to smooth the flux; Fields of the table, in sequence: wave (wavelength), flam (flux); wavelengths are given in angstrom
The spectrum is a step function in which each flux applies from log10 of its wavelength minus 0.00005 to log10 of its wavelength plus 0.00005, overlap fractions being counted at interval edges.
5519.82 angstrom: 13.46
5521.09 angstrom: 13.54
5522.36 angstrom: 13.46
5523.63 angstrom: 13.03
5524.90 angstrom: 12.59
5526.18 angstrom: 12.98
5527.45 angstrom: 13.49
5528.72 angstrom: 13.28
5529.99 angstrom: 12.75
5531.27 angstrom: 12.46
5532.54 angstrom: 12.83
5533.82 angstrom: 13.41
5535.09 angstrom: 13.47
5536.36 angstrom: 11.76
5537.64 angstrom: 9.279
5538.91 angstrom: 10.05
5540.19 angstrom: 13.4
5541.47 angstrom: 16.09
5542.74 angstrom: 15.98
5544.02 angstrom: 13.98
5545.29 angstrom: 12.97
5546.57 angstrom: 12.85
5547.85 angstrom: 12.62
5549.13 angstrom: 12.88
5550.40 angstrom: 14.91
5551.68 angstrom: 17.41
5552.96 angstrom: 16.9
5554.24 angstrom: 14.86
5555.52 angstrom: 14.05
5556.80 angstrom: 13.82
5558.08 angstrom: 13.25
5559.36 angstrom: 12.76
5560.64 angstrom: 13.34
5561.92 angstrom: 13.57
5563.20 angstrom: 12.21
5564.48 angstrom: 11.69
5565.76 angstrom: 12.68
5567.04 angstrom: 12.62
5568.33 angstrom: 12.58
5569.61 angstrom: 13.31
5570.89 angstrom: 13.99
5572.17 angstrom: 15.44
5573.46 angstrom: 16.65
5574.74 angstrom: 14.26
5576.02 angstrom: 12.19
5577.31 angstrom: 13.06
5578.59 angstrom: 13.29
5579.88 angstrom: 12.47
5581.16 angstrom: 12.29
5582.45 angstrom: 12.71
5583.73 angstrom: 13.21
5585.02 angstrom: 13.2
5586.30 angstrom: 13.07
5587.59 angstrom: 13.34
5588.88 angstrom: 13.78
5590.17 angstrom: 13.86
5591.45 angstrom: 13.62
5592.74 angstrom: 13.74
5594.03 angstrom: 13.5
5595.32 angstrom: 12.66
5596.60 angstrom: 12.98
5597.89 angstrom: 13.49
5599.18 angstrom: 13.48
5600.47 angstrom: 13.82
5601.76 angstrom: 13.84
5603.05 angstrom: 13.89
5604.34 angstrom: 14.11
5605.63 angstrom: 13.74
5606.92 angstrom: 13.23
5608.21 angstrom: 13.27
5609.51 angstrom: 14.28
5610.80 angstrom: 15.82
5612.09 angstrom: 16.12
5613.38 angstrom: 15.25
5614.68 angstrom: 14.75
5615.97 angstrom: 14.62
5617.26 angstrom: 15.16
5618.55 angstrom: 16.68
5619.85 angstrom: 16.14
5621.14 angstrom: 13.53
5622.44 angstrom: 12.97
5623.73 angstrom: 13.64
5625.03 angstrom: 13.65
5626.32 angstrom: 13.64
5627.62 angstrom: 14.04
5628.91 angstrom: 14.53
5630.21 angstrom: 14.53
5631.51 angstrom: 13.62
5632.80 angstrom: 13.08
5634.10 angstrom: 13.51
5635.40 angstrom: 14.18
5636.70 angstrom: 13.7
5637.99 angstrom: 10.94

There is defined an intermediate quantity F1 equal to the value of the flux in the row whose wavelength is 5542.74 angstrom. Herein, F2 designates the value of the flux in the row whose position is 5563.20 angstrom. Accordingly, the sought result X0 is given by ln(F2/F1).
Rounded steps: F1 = 15.98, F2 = 12.21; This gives -0.3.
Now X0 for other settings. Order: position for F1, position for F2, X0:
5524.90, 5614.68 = 0.2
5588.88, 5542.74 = 0.1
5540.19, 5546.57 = 0.0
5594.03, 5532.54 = -0.1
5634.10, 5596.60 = 0.0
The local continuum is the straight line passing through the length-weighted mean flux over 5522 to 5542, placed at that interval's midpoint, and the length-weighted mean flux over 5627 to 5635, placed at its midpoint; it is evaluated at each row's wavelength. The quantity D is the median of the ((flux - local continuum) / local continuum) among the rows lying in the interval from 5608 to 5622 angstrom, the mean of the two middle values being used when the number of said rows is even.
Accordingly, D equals 0.104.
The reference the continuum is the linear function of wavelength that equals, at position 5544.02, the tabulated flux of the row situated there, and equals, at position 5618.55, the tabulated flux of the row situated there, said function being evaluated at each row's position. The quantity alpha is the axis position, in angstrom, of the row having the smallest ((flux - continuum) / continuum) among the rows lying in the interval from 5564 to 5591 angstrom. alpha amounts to 5564.48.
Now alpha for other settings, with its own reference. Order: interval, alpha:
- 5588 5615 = 5595.32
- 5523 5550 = 5537.64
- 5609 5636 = 5632.80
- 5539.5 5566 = 5564.48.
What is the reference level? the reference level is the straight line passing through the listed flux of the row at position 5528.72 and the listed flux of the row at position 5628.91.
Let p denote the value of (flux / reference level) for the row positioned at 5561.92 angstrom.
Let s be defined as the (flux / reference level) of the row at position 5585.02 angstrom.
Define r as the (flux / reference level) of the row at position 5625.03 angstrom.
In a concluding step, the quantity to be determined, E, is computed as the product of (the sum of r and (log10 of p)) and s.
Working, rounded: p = 0.99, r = 0.94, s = 0.94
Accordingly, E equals 0.89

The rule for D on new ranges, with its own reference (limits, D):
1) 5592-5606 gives 0.010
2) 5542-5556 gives 0.085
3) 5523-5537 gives 0.024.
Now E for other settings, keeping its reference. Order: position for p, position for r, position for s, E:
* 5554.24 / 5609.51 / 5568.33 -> 0.95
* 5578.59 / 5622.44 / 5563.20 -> 0.78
